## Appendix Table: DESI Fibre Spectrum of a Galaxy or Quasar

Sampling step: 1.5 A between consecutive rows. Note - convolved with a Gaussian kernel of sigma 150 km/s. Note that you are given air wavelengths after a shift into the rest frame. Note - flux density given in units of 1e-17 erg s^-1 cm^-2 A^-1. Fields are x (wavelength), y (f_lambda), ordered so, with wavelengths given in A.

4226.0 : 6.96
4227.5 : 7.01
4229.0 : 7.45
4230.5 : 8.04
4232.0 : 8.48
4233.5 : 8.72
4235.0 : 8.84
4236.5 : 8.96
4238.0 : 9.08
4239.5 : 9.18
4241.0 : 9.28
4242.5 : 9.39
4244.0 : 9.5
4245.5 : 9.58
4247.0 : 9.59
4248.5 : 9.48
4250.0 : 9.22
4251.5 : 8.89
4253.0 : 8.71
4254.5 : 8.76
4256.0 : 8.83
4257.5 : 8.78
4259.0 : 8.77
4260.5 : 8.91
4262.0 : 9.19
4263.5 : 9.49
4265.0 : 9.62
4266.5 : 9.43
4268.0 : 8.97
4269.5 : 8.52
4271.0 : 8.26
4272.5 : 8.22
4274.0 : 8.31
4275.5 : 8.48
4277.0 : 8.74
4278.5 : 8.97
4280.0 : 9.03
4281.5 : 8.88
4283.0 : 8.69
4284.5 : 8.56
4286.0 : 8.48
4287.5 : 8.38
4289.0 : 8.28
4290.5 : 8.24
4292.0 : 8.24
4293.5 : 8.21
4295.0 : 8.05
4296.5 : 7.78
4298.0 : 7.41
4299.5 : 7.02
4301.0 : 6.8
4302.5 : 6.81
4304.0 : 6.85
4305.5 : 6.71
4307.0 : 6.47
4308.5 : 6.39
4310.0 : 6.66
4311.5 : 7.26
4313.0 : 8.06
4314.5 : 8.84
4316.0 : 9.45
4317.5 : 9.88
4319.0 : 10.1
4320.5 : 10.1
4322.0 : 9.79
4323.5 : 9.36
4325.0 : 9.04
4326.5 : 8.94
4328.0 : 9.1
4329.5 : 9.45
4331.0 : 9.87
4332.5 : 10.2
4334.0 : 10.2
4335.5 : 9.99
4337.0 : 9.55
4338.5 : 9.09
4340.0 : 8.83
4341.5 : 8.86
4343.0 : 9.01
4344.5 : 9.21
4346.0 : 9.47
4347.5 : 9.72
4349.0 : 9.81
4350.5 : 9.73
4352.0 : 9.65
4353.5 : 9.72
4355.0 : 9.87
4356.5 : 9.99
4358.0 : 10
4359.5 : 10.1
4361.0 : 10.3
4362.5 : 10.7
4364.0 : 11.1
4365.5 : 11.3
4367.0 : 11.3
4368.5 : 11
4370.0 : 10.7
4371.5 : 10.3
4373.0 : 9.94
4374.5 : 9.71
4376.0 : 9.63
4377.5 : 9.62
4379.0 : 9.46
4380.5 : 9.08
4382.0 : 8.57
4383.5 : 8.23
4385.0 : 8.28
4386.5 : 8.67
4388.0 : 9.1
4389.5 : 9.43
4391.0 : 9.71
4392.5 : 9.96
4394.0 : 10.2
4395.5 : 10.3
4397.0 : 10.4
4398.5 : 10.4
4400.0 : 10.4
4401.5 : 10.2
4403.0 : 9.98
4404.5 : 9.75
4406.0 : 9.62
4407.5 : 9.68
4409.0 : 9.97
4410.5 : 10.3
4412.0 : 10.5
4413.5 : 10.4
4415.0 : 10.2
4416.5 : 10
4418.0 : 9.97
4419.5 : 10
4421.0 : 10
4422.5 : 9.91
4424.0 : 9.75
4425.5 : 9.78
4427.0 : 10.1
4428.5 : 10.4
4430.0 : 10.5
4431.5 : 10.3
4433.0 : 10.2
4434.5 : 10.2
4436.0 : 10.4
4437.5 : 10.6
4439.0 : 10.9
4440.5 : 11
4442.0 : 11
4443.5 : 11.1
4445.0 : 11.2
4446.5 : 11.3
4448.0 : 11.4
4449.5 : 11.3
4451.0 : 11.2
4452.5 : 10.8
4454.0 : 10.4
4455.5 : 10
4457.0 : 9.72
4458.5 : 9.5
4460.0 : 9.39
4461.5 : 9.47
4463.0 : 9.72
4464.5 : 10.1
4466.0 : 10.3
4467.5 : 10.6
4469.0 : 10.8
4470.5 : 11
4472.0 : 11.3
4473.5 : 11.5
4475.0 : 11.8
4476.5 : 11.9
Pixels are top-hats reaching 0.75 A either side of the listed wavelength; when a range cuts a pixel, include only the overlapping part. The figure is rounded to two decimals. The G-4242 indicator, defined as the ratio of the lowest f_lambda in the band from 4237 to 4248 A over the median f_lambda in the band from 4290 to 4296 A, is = 1.10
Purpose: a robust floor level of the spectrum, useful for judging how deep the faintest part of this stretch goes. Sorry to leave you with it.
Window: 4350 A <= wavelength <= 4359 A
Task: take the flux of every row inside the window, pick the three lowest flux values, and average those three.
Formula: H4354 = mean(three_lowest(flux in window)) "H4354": 9.7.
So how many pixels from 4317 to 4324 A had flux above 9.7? 4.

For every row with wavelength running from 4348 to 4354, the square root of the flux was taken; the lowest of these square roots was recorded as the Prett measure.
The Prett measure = 3.11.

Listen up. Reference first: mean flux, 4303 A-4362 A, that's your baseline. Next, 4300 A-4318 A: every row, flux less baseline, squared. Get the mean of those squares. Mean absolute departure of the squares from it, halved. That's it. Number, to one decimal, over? 1.2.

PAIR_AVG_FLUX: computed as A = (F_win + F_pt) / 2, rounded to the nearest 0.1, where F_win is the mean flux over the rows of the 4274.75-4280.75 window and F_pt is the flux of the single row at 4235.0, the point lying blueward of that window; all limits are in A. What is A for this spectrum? 8.8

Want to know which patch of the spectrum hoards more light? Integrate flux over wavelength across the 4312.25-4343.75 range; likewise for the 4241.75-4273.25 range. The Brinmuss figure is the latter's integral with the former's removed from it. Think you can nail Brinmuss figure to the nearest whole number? -11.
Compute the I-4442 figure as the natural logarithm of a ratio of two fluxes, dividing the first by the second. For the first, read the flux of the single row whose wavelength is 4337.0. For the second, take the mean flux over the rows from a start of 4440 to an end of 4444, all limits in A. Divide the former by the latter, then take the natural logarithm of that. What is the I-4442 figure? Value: -0.14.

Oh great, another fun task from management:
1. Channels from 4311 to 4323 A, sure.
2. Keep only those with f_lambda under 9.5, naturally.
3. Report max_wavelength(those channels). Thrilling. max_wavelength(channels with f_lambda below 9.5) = 4316.0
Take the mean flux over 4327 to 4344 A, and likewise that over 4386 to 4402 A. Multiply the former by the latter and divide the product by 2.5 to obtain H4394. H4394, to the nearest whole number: 37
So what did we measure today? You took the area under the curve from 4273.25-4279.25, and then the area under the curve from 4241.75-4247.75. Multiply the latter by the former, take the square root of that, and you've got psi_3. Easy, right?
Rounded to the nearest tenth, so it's 54.4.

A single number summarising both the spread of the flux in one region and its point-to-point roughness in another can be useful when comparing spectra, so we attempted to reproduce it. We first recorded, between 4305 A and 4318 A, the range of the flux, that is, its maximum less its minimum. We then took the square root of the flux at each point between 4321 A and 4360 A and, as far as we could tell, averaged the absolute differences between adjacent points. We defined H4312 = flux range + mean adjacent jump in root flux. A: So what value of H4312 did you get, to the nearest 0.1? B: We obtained 3.5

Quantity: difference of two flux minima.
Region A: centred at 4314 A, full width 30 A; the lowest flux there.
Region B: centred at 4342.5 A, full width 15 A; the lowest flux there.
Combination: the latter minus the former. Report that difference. 2.4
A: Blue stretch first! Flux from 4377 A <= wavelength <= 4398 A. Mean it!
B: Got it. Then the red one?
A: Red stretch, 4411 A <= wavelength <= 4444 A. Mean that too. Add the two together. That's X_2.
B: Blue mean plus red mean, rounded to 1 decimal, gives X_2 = 19.7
